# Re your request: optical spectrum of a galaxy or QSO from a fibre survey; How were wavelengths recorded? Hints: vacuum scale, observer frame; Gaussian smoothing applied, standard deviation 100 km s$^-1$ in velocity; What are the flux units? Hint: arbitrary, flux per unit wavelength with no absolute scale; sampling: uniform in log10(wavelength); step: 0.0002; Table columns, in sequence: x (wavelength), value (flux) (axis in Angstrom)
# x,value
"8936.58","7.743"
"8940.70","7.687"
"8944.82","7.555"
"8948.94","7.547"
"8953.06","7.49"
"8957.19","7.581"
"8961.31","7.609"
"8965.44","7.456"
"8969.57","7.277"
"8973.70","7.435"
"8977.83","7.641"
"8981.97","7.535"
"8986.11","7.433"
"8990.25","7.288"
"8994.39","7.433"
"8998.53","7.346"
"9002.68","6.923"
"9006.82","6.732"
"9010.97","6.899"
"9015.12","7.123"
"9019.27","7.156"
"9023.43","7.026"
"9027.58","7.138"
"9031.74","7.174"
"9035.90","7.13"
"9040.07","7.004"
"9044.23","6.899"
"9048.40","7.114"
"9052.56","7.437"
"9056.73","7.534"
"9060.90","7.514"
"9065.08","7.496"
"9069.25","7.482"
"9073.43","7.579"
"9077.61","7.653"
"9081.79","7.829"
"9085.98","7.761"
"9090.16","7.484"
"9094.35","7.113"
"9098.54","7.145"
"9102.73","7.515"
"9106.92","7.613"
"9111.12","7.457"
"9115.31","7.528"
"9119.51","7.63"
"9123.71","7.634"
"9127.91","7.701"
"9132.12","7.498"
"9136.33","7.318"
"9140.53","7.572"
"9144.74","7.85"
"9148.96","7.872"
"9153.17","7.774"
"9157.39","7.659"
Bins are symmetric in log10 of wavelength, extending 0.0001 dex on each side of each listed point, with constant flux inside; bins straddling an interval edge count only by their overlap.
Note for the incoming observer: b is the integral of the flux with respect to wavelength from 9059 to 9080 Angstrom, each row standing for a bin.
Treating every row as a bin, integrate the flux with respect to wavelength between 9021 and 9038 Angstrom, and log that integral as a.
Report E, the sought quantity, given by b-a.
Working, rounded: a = 121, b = 159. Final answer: 38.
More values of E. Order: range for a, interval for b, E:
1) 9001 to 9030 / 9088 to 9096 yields -145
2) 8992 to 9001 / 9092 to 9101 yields -2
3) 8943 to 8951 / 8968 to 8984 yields 59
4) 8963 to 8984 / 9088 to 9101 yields -63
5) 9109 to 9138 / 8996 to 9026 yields -7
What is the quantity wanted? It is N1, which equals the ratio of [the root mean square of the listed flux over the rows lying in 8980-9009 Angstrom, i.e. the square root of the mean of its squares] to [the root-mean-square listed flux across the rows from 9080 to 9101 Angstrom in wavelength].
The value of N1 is 0.97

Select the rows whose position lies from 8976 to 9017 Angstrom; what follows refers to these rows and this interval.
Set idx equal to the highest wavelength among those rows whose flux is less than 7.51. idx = 9015.12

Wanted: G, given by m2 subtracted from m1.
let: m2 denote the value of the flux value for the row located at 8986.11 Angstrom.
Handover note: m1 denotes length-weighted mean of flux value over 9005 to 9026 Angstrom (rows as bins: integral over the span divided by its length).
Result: -0.4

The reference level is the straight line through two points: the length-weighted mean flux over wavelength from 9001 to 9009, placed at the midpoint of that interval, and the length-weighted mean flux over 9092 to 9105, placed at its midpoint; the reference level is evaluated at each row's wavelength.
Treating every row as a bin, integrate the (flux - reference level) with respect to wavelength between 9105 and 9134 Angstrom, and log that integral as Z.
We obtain 6.2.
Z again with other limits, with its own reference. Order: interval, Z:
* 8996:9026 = 5.4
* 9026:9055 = 4.0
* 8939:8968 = 28.0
